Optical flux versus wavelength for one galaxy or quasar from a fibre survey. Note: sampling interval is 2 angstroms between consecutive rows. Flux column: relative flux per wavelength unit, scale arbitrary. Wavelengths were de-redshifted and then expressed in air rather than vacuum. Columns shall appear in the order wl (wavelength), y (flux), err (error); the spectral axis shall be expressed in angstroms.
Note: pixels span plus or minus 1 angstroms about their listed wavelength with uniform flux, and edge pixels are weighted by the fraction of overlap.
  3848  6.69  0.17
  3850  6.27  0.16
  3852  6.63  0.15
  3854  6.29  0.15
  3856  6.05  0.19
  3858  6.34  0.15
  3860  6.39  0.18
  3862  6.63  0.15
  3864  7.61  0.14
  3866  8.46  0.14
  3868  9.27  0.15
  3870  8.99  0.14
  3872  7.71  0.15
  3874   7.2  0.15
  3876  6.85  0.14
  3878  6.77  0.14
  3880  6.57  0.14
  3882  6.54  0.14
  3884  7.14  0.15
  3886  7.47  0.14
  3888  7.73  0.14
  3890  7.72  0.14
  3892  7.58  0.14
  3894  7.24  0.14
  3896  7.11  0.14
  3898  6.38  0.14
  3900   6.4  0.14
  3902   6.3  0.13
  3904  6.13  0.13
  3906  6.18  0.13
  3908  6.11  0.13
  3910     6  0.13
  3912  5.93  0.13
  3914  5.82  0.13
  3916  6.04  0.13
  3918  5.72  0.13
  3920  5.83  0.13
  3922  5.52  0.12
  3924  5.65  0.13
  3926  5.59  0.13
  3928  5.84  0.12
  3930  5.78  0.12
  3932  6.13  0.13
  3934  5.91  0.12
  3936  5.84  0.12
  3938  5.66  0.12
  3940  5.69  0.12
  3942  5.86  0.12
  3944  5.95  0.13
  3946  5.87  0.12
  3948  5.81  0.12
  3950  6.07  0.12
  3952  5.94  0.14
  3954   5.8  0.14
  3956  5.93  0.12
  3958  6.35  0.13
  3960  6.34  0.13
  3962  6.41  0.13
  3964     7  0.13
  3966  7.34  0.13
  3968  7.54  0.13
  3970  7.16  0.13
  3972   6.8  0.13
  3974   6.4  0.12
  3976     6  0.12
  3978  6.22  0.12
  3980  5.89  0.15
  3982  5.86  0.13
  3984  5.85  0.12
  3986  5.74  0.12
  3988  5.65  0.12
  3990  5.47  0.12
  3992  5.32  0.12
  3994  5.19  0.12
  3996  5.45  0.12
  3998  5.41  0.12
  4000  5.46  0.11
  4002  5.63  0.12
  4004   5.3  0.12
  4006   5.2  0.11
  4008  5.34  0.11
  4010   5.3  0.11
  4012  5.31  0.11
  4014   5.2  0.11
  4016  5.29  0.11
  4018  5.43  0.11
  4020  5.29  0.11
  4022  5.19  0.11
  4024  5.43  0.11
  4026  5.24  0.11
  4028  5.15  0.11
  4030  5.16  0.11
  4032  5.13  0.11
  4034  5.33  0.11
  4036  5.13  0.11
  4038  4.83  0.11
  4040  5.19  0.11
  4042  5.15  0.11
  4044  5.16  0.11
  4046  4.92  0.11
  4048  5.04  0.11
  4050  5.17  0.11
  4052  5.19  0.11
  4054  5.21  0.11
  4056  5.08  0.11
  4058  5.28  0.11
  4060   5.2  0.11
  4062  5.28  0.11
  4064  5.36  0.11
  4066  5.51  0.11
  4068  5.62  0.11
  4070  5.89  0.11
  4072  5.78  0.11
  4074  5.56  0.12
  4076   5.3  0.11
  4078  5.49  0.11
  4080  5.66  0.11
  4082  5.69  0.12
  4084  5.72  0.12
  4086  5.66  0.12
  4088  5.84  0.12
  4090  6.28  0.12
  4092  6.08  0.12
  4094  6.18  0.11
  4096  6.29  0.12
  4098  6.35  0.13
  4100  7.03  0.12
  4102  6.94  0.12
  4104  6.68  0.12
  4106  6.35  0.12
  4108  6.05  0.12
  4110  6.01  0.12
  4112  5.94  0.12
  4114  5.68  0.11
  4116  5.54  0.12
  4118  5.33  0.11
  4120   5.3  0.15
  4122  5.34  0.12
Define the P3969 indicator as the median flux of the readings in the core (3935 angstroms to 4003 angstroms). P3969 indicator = 5.9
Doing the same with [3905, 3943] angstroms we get 5.8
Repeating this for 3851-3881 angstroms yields 6.8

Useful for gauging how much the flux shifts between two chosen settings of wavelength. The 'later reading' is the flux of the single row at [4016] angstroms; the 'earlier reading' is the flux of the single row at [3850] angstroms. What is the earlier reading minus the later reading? 1.0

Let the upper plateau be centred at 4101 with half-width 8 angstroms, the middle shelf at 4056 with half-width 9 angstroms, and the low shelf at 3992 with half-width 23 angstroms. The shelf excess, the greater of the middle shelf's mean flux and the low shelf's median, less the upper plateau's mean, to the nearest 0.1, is -1.0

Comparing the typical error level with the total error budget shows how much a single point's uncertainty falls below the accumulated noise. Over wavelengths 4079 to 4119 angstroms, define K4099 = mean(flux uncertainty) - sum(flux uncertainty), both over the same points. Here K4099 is -2.3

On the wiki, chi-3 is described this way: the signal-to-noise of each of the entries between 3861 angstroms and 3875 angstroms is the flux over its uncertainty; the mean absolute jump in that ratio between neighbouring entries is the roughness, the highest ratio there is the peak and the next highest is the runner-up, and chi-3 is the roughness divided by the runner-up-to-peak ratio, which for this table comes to 6.3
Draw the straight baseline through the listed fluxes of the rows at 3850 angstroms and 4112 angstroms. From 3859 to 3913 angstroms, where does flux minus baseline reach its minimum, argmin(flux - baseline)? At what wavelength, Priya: 3912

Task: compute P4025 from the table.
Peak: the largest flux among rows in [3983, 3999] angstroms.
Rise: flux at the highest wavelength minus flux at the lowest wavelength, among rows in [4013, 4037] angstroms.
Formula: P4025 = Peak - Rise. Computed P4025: 5.9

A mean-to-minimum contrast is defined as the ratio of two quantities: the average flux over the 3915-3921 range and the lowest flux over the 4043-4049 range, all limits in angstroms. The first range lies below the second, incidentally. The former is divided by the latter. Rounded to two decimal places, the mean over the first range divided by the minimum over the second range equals 1.19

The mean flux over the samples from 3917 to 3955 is 5.8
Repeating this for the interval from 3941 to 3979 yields 6.4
